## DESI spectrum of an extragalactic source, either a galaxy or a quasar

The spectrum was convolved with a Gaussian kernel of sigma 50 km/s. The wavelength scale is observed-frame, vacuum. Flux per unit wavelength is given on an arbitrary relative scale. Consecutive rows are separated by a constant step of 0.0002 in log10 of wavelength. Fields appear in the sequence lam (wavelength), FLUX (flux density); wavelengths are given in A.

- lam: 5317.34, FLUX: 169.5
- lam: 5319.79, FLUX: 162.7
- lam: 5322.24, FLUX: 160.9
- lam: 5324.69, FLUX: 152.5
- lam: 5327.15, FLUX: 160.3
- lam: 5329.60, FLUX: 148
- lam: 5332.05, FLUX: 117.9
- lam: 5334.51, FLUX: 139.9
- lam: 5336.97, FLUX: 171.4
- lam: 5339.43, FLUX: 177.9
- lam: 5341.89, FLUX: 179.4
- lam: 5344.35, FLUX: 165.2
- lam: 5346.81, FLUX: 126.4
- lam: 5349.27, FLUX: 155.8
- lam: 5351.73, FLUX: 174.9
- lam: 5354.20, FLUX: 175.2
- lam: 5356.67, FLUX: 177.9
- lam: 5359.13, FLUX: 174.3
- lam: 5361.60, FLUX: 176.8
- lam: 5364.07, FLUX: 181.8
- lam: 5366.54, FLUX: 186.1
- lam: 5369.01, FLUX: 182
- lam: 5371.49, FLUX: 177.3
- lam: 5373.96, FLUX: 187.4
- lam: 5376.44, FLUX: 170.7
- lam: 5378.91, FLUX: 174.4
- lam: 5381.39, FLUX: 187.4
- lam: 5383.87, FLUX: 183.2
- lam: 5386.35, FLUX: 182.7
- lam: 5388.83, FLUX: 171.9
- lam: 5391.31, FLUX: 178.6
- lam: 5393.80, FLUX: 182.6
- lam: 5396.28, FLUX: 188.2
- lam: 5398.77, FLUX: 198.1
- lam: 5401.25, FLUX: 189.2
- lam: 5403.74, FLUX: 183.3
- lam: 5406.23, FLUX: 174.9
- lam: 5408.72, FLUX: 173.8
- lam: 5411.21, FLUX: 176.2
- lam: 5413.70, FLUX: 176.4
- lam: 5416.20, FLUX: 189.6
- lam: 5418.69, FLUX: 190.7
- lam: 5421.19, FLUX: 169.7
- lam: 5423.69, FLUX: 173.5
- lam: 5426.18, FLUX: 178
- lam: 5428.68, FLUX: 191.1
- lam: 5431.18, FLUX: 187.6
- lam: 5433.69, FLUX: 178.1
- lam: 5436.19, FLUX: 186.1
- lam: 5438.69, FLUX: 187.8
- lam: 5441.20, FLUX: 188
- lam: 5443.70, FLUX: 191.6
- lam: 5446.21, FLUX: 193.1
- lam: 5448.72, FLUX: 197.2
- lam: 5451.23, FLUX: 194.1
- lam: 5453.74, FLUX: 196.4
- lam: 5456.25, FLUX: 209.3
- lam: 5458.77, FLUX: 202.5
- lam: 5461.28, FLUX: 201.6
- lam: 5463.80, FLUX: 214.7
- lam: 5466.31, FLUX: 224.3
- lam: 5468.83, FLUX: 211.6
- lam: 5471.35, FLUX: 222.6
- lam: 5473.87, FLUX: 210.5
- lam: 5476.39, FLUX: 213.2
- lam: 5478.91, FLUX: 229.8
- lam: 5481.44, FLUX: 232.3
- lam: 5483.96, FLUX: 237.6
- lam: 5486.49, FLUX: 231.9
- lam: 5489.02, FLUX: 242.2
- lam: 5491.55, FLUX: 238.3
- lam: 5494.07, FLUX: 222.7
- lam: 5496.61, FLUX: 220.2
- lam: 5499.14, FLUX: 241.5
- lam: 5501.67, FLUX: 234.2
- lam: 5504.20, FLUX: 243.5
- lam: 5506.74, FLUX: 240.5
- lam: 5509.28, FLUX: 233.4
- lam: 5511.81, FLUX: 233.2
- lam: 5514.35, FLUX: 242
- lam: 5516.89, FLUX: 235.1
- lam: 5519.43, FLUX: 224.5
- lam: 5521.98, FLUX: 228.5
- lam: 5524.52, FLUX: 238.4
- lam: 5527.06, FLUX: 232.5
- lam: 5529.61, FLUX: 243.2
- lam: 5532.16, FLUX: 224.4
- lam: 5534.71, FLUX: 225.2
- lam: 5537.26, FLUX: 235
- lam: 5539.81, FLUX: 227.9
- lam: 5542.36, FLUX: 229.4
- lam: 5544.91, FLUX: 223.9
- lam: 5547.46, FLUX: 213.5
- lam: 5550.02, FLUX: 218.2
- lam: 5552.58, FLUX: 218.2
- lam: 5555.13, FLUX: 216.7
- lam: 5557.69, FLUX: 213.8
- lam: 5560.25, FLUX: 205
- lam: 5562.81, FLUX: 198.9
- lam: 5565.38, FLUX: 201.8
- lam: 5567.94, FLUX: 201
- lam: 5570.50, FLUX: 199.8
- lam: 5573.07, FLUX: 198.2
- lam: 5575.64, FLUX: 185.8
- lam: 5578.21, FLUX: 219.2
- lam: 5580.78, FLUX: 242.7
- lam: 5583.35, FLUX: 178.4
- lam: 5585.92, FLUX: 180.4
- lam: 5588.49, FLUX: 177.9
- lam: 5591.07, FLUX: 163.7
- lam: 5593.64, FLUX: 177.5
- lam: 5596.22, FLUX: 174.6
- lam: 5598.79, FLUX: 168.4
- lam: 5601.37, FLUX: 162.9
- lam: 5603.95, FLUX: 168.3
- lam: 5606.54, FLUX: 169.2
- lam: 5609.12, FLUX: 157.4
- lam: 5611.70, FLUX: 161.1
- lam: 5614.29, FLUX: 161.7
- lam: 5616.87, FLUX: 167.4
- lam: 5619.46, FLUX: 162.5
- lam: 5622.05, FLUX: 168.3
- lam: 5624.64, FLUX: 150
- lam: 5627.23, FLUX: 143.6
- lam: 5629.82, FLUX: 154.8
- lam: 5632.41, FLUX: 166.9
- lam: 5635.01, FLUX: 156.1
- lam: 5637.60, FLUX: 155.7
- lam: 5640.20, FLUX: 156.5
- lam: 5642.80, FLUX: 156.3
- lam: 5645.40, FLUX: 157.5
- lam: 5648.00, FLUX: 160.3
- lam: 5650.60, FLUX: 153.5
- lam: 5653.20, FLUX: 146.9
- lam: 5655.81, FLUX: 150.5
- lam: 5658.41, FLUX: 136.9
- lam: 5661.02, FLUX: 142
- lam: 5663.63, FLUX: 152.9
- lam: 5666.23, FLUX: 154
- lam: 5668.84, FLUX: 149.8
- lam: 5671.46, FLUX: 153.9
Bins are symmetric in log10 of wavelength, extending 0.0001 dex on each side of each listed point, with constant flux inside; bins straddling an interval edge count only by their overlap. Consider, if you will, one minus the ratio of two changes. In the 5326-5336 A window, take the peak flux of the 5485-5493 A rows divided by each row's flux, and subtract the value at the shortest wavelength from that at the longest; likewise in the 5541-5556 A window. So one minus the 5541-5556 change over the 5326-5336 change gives 0.7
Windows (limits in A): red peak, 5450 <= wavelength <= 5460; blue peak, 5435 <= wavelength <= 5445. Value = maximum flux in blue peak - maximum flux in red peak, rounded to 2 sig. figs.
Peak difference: -18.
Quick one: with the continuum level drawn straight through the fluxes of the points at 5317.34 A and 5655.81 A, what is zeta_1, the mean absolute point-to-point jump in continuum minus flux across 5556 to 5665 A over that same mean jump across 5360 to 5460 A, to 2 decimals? 1.36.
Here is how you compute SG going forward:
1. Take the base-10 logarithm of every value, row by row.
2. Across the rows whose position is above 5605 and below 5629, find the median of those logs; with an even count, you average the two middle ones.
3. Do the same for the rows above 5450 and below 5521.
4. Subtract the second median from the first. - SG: -0.15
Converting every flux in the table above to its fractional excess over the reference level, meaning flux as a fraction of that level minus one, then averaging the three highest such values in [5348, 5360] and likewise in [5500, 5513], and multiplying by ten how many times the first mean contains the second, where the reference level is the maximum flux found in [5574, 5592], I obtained 202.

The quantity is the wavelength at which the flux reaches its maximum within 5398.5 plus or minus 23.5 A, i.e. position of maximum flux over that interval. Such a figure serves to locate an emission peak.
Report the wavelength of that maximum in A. 5398.77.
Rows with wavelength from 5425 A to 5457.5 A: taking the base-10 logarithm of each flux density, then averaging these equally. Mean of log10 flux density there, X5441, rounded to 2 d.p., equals 2.28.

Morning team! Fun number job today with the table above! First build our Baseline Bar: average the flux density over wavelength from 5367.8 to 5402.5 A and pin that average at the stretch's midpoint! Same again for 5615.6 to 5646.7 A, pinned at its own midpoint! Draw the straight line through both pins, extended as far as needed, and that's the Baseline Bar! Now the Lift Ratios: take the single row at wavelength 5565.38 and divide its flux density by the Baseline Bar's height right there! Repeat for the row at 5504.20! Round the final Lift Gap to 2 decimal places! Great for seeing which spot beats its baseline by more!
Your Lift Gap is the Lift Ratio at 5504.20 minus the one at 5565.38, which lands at 0.20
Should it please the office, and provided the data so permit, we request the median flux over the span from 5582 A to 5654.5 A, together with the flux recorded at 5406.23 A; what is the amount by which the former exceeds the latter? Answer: -13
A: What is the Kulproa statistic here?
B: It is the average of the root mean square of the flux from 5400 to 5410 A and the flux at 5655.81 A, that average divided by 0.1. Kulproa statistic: 1655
